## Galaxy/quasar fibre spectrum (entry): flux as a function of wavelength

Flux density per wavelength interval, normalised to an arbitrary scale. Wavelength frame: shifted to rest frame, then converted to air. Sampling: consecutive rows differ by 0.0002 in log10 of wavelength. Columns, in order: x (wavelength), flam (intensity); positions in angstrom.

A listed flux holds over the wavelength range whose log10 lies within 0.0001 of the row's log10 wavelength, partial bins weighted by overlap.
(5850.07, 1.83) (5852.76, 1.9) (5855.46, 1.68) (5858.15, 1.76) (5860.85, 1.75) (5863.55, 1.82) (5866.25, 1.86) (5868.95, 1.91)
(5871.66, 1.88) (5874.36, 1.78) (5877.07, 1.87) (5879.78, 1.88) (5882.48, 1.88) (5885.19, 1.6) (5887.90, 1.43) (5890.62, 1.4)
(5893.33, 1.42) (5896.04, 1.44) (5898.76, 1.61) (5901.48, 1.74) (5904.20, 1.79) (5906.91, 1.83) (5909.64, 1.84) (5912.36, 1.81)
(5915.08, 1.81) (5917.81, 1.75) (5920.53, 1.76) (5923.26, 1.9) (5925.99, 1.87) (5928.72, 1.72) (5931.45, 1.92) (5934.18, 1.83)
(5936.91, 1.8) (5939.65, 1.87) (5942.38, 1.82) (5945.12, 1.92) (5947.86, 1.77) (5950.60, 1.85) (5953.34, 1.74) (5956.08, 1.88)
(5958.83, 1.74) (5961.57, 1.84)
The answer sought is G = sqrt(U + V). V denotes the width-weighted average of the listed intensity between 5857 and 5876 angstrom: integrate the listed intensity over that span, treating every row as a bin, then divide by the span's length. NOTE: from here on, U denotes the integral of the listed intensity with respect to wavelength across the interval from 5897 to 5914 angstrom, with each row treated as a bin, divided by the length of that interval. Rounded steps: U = 1.76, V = 1.82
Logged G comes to 1.89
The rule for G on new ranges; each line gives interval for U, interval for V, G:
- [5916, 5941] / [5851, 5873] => 1.91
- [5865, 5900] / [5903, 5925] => 1.87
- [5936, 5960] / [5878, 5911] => 1.87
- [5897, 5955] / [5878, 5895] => 1.85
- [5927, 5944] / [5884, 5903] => 1.83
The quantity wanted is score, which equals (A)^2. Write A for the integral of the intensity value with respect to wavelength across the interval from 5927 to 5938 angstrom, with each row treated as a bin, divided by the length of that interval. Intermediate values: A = 1.82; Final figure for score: 3.31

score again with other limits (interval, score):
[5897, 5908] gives 2.99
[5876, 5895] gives 2.67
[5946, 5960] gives 3.24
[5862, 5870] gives 3.46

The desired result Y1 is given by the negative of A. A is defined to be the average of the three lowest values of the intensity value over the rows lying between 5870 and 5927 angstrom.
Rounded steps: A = 1.4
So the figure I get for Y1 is -1.42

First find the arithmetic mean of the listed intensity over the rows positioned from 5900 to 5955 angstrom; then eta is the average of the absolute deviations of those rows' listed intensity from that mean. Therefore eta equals 0.048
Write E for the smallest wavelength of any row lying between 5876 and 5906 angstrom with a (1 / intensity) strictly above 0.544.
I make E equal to 5885.19 angstrom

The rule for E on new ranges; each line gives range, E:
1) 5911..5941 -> 5912.36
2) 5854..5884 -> 5855.46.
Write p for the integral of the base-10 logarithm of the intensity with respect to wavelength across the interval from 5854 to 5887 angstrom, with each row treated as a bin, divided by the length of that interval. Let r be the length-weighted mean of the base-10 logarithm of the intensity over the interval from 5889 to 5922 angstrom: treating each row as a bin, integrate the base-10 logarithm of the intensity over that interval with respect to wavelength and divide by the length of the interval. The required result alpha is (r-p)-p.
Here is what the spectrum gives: -0.29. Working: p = 0.255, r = 0.224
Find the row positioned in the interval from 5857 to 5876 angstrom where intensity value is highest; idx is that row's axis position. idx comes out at 5868.95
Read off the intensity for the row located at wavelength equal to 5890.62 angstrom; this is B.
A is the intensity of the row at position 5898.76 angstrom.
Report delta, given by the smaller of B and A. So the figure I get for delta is 1.40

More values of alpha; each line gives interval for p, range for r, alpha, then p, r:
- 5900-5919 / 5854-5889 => -0.26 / 0.254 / 0.249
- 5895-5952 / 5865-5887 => -0.25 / 0.253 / 0.260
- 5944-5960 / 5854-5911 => -0.28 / 0.259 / 0.234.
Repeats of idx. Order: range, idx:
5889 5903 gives 5901.48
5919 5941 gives 5931.45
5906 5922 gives 5909.64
